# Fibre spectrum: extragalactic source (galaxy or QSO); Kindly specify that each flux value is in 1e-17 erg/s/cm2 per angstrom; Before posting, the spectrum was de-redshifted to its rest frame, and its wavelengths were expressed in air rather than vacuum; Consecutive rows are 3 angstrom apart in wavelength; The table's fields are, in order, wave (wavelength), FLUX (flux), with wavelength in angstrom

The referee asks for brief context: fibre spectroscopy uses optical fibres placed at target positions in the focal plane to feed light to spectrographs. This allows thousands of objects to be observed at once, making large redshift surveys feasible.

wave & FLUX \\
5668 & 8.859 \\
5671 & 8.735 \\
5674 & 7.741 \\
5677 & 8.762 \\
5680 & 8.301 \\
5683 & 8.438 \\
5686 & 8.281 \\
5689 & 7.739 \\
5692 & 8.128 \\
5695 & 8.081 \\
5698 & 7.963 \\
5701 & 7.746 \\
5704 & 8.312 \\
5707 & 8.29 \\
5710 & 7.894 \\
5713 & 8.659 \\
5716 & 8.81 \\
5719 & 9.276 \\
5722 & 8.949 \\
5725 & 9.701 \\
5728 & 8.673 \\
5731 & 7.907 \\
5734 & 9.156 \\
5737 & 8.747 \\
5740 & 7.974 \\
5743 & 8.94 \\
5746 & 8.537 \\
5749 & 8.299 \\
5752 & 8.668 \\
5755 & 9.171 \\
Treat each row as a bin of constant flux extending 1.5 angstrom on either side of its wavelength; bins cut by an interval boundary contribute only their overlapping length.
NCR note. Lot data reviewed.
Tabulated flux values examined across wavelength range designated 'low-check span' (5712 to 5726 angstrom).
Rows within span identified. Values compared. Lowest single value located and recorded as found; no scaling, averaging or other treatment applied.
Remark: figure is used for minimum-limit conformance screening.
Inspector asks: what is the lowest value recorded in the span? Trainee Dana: 8.659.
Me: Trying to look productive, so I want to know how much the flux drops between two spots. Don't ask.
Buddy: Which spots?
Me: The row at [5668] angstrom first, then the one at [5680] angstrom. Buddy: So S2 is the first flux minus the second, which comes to 0.6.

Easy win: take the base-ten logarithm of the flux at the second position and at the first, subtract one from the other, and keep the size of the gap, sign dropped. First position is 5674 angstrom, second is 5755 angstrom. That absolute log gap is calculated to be 0.074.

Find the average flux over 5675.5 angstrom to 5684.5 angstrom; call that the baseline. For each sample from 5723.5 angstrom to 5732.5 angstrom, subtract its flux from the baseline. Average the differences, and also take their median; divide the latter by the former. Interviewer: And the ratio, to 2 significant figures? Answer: 0.66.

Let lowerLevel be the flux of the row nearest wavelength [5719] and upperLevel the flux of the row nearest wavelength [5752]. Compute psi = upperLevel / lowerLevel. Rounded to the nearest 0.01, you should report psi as 0.93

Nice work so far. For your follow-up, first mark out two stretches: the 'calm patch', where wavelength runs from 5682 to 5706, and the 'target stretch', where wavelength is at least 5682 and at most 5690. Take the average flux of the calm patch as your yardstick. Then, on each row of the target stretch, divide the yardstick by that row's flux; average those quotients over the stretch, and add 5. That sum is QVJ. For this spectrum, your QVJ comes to 5.99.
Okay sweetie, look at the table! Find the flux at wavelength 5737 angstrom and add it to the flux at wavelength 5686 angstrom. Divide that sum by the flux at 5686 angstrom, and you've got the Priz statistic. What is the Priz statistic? 2.06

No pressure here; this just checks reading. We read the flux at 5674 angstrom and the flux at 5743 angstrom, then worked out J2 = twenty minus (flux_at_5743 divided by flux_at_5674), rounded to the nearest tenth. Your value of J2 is 18.8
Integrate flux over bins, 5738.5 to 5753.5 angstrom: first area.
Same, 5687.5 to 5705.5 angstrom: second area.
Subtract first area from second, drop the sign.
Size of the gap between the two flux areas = 17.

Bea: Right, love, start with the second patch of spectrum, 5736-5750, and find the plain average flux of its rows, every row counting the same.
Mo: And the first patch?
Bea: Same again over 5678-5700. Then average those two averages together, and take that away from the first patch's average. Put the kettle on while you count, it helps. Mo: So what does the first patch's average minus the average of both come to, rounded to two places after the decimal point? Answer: -0.18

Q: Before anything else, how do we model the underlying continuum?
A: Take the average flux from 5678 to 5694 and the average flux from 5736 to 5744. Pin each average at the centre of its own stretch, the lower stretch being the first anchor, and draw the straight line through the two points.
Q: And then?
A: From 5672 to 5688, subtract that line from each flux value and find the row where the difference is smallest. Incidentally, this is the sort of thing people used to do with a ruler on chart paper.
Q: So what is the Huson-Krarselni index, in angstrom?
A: 5674 angstrom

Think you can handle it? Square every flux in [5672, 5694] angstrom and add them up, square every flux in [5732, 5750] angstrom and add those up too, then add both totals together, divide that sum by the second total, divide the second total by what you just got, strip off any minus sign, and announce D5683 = 217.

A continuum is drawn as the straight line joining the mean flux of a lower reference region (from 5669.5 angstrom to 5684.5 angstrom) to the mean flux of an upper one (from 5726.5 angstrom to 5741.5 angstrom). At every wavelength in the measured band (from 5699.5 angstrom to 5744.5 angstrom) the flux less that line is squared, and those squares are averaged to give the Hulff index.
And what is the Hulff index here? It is 0.31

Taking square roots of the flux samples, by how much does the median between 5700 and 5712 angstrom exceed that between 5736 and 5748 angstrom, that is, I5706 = -0.095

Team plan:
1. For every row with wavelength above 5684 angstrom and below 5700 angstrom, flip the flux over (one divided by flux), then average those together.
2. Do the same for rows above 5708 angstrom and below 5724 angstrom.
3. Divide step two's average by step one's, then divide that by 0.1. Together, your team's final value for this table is 9.2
